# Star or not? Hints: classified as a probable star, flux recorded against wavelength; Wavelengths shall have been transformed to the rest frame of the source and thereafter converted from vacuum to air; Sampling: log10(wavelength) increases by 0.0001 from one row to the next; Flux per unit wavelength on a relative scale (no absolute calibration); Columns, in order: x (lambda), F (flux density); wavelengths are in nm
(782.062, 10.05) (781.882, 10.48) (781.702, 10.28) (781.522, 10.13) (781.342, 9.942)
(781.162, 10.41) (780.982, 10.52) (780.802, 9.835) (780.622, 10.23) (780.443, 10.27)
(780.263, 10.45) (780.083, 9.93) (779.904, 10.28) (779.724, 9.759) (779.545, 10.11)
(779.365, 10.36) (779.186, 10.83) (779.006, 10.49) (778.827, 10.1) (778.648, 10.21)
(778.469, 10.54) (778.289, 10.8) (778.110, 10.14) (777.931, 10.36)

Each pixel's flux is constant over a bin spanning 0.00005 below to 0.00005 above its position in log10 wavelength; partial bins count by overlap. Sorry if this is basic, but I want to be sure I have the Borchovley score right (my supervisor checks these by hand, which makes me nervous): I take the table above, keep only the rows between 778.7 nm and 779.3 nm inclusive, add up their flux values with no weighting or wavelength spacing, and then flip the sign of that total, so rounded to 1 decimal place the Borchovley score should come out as -31.4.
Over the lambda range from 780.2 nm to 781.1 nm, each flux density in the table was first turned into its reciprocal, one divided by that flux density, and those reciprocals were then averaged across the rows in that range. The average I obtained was 0.0975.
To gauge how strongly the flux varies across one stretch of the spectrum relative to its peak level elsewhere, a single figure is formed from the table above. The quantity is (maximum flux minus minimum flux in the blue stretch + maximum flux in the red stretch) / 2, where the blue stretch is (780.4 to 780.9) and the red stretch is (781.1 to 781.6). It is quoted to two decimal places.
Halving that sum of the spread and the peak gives 5.42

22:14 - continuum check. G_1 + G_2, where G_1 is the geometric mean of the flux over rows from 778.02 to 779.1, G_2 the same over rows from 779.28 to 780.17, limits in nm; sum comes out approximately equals 20.5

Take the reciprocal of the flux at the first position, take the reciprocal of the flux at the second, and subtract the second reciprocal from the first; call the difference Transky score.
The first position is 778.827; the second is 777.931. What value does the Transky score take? 0.0025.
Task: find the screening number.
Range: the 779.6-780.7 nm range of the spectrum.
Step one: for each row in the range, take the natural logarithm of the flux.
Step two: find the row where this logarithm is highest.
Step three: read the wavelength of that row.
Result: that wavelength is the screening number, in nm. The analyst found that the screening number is 780.263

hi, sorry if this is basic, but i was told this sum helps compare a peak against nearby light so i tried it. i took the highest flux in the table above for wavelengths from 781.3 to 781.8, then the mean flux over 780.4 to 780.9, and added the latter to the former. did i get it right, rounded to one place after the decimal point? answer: 20.4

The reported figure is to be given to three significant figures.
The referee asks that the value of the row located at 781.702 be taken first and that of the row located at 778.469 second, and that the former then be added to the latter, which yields 20.8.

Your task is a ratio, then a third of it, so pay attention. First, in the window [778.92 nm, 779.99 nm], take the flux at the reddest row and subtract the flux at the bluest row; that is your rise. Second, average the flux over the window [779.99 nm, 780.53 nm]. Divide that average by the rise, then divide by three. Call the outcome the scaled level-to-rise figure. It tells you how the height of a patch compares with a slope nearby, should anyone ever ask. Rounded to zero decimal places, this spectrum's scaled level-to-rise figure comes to -16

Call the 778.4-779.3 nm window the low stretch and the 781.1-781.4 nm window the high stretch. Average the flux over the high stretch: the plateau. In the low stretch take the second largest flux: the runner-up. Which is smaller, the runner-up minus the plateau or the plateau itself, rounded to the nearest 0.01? 0.36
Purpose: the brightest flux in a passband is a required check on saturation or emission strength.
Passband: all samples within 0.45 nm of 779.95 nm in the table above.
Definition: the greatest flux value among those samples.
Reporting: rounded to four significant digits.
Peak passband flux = 10.45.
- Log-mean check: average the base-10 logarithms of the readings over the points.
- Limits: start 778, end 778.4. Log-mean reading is 1.02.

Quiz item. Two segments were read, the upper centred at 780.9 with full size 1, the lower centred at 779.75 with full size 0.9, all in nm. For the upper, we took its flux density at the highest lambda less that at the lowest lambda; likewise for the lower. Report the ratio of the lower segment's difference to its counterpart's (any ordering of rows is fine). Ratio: 1.3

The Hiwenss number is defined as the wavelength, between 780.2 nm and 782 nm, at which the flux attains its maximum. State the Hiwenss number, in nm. 780.982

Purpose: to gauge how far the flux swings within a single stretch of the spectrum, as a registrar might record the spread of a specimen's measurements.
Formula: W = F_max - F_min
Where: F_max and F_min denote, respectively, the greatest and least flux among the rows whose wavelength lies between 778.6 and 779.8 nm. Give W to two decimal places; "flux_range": 1.07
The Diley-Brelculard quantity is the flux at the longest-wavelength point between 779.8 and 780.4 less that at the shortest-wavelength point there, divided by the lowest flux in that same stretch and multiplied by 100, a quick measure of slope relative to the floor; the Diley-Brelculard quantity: 2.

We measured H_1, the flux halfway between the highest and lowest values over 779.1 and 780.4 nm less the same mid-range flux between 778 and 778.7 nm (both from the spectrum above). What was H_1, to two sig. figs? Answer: -0.18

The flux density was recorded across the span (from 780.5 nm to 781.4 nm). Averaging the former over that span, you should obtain 10.2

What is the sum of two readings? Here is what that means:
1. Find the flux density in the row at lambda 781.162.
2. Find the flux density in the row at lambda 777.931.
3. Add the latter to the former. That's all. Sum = 20.8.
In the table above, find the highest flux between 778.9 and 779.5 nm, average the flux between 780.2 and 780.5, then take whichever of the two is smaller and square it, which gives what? 107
